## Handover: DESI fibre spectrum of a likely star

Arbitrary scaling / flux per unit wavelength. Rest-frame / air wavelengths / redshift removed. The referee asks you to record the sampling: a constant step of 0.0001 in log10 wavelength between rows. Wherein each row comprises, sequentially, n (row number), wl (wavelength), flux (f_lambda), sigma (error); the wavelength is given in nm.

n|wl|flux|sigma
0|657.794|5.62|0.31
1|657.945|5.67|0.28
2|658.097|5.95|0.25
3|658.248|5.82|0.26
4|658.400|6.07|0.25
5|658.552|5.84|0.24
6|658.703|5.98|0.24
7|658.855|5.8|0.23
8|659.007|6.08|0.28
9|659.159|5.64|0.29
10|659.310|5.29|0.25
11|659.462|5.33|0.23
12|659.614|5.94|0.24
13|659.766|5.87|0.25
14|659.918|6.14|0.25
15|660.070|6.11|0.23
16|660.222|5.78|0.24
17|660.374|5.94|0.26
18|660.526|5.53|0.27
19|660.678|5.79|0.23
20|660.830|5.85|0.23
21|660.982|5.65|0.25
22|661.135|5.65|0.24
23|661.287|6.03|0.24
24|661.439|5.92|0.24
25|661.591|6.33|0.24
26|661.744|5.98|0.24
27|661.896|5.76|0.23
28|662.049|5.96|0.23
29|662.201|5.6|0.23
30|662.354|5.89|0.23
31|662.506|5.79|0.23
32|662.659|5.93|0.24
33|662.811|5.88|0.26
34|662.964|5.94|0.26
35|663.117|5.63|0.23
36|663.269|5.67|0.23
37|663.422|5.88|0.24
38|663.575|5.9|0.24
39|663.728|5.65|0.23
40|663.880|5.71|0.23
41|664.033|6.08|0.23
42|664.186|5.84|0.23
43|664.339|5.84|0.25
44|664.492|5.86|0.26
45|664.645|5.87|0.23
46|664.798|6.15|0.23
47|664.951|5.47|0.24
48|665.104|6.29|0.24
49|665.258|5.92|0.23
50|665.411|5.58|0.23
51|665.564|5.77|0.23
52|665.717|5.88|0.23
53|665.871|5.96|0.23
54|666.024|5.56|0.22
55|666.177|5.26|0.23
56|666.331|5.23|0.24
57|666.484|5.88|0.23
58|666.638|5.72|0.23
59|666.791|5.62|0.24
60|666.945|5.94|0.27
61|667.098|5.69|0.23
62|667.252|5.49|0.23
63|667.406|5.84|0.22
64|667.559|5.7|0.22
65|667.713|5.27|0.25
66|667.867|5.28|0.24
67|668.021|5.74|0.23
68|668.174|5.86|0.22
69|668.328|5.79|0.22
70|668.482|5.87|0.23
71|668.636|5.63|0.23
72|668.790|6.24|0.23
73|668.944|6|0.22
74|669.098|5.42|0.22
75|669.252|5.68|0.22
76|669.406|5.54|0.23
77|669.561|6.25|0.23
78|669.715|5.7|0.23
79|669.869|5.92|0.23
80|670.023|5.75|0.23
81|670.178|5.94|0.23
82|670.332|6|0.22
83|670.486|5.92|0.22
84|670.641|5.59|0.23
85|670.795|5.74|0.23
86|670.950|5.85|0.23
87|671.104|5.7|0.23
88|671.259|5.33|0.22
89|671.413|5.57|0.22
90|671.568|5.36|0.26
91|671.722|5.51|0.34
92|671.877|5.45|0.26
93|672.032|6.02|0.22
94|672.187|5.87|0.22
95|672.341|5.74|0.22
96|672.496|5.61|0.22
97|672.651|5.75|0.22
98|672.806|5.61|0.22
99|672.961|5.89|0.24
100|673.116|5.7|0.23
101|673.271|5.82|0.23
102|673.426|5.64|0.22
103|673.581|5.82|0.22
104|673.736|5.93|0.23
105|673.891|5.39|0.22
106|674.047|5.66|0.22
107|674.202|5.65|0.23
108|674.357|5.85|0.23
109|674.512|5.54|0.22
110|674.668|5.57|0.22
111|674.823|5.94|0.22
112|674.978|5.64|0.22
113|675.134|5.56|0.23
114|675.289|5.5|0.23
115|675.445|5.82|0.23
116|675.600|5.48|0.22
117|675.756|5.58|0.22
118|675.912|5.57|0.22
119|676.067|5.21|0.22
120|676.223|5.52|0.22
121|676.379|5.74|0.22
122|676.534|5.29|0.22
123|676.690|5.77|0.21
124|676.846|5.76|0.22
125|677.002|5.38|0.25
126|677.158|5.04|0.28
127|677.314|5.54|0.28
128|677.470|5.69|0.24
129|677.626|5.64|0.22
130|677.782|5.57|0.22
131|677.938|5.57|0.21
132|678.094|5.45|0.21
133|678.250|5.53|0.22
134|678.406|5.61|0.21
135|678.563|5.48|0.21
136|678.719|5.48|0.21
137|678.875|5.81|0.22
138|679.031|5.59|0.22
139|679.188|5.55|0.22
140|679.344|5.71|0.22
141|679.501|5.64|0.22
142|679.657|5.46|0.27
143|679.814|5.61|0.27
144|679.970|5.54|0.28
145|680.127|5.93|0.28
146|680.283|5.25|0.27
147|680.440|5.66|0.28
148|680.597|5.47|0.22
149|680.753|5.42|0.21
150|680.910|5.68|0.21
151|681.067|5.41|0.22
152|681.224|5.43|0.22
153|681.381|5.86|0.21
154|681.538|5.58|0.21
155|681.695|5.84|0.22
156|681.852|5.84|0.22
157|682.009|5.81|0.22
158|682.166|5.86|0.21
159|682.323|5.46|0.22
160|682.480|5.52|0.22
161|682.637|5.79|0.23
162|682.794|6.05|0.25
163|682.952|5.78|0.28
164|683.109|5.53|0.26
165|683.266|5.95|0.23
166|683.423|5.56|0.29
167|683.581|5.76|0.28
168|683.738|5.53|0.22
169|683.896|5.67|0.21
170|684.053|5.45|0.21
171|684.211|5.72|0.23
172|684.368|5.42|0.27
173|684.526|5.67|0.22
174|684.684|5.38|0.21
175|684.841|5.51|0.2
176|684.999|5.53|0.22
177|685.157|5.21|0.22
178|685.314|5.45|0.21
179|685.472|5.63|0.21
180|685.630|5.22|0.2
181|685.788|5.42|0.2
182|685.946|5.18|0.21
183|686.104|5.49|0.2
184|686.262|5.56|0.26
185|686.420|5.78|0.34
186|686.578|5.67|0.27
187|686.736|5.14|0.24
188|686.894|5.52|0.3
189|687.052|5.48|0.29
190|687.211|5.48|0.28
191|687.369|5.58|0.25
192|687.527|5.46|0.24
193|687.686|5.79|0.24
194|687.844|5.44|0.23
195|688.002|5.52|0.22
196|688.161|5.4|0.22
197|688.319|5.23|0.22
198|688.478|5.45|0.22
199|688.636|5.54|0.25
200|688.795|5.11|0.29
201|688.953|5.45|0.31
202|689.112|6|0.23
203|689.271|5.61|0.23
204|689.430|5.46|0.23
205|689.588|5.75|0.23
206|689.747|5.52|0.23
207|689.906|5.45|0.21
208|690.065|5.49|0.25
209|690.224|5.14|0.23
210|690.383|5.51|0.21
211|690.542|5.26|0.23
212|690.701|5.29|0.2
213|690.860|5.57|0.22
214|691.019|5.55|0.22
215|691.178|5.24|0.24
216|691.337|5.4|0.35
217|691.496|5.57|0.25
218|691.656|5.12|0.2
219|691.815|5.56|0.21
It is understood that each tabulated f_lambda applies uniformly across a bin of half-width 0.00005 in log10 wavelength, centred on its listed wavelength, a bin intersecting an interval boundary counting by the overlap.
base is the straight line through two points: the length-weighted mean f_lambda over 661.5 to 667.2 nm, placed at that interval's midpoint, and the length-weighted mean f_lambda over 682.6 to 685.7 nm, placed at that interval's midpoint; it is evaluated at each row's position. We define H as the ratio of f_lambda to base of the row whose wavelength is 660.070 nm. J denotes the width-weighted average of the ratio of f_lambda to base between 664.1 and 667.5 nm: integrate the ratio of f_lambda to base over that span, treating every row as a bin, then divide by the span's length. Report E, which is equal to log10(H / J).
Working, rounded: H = 1.04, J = 0.99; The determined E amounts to 0.021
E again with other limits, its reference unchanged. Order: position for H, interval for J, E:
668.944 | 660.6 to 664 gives 0.017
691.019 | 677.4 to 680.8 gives 0.008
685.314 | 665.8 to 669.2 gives -0.003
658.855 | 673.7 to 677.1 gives 0.002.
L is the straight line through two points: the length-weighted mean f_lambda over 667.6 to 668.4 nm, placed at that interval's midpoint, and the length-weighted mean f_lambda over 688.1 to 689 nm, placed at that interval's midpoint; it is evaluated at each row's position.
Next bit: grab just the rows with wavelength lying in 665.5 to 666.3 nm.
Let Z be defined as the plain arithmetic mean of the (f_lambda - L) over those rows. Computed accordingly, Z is 0.07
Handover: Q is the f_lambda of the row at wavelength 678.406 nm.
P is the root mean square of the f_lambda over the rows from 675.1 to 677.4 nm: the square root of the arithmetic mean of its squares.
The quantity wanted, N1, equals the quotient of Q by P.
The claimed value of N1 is 1.02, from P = 5.52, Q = 5.61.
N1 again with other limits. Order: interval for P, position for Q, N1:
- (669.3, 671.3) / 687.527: 0.94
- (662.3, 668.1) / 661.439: 1.03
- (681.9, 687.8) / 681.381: 1.05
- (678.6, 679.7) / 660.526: 0.99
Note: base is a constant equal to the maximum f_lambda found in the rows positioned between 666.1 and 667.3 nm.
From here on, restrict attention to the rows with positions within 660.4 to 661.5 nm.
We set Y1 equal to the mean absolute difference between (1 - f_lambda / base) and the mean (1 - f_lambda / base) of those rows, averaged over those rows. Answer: 0.024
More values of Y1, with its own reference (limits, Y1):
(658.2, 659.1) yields 0.019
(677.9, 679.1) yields 0.013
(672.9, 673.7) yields 0.014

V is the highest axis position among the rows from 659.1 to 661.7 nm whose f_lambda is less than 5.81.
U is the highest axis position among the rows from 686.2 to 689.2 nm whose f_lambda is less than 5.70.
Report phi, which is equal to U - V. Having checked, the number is 27.82 nm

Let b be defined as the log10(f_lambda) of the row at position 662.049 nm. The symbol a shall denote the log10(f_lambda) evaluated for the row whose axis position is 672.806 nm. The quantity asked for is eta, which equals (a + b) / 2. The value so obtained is 0.762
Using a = 0.749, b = 0.78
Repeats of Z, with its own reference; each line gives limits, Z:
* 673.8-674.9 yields 0.14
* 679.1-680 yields 0.12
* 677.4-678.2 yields 0.10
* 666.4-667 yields 0.18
